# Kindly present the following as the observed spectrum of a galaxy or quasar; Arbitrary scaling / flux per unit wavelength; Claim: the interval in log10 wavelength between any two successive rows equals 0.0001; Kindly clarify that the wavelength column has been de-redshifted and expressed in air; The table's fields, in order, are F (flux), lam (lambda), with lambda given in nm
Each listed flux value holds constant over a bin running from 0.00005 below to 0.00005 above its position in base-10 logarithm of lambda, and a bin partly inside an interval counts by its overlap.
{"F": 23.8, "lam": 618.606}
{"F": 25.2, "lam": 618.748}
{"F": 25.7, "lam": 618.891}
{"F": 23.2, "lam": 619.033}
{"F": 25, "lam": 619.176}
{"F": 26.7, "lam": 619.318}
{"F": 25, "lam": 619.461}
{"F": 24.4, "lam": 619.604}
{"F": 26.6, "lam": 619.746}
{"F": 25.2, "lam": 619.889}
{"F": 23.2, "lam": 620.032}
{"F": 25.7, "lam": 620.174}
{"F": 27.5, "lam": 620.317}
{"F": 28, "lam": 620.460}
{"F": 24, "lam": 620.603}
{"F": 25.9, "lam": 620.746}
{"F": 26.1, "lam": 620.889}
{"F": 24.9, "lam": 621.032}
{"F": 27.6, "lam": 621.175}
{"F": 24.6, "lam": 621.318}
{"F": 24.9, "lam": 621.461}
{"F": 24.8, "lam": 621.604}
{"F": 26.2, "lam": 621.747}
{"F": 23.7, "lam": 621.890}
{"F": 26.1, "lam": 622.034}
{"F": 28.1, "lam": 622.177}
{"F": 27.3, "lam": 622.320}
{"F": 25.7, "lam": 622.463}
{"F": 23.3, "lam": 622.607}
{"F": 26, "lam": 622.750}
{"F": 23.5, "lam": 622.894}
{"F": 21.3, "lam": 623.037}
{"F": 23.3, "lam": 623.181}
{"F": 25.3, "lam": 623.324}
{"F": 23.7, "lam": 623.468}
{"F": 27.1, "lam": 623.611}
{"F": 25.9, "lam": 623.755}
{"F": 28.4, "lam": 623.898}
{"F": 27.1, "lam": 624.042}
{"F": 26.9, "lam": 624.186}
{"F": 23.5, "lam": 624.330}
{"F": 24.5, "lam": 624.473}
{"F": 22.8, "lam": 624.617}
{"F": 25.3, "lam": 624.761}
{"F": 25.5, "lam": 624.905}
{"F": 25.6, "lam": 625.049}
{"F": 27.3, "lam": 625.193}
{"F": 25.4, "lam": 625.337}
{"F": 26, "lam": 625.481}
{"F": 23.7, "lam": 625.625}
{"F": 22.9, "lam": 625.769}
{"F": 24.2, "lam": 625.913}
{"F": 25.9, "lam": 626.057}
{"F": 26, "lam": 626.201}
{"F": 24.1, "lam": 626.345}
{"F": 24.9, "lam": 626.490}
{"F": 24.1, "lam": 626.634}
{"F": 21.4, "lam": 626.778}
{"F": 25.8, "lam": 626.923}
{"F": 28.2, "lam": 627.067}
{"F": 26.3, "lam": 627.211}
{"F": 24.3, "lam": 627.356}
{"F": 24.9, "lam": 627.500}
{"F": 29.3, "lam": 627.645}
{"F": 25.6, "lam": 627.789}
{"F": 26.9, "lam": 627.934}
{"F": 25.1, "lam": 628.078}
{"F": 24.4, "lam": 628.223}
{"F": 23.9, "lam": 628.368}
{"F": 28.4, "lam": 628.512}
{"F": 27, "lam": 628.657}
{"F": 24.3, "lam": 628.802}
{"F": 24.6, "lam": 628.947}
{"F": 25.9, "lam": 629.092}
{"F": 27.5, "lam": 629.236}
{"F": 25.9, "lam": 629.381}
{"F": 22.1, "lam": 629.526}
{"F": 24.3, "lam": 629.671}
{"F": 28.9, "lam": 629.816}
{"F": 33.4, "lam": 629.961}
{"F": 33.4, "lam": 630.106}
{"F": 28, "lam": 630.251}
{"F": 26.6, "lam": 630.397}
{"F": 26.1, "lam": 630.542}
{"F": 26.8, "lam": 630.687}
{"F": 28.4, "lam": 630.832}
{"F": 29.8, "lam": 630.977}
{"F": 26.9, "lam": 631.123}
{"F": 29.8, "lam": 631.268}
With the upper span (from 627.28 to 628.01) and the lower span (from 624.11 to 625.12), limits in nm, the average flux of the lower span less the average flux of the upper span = -1.3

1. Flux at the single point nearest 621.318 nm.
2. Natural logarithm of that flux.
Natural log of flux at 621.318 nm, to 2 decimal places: 3.20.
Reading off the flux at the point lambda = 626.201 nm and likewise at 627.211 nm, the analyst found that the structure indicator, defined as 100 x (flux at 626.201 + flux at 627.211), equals 5230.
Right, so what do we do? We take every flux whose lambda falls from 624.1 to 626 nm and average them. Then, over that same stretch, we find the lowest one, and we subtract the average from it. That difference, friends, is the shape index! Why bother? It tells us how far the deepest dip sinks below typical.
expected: -2.1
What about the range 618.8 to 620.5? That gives -2.3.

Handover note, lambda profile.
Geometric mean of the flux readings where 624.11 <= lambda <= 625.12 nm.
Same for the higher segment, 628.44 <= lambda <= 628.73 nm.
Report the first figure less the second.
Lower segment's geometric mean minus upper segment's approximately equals -2.9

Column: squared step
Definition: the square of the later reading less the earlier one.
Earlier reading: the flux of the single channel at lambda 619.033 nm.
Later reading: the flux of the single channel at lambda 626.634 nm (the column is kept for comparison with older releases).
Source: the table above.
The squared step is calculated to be 1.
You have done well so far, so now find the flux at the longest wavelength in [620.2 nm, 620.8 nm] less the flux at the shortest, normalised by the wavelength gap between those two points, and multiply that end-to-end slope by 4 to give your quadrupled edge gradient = -15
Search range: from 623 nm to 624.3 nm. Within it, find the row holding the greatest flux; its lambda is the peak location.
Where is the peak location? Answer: 623.898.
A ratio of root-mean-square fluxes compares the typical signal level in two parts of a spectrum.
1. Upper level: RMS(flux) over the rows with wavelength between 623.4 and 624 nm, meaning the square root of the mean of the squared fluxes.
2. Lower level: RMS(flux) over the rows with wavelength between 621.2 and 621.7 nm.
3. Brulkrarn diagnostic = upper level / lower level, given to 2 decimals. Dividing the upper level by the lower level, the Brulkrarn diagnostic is 1.06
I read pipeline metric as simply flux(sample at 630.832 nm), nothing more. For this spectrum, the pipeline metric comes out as 28.4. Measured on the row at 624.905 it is 25.5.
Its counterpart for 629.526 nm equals 22.1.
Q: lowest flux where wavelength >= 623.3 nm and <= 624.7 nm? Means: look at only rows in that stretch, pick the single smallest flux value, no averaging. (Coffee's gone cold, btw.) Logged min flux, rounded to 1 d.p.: 22.8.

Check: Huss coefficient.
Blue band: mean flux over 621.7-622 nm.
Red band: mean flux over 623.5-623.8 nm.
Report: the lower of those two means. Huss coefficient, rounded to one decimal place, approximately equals 24.9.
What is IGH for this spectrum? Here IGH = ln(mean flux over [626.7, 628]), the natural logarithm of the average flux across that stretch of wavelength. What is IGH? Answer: 3.25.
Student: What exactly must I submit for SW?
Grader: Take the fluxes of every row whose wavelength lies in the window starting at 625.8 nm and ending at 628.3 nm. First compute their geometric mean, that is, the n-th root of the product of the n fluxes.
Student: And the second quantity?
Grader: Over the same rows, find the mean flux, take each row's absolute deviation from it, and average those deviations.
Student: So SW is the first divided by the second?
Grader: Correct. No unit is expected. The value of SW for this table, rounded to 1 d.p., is 19.6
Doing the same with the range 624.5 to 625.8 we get 20.6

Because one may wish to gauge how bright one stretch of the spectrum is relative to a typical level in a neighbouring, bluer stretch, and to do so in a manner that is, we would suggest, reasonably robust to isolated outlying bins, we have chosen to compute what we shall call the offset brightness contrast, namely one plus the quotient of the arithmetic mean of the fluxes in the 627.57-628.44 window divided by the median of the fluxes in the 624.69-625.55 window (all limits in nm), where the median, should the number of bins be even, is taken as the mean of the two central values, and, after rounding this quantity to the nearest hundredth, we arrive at 2.01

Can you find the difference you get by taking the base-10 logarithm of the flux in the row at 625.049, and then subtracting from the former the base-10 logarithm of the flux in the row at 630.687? -0.020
